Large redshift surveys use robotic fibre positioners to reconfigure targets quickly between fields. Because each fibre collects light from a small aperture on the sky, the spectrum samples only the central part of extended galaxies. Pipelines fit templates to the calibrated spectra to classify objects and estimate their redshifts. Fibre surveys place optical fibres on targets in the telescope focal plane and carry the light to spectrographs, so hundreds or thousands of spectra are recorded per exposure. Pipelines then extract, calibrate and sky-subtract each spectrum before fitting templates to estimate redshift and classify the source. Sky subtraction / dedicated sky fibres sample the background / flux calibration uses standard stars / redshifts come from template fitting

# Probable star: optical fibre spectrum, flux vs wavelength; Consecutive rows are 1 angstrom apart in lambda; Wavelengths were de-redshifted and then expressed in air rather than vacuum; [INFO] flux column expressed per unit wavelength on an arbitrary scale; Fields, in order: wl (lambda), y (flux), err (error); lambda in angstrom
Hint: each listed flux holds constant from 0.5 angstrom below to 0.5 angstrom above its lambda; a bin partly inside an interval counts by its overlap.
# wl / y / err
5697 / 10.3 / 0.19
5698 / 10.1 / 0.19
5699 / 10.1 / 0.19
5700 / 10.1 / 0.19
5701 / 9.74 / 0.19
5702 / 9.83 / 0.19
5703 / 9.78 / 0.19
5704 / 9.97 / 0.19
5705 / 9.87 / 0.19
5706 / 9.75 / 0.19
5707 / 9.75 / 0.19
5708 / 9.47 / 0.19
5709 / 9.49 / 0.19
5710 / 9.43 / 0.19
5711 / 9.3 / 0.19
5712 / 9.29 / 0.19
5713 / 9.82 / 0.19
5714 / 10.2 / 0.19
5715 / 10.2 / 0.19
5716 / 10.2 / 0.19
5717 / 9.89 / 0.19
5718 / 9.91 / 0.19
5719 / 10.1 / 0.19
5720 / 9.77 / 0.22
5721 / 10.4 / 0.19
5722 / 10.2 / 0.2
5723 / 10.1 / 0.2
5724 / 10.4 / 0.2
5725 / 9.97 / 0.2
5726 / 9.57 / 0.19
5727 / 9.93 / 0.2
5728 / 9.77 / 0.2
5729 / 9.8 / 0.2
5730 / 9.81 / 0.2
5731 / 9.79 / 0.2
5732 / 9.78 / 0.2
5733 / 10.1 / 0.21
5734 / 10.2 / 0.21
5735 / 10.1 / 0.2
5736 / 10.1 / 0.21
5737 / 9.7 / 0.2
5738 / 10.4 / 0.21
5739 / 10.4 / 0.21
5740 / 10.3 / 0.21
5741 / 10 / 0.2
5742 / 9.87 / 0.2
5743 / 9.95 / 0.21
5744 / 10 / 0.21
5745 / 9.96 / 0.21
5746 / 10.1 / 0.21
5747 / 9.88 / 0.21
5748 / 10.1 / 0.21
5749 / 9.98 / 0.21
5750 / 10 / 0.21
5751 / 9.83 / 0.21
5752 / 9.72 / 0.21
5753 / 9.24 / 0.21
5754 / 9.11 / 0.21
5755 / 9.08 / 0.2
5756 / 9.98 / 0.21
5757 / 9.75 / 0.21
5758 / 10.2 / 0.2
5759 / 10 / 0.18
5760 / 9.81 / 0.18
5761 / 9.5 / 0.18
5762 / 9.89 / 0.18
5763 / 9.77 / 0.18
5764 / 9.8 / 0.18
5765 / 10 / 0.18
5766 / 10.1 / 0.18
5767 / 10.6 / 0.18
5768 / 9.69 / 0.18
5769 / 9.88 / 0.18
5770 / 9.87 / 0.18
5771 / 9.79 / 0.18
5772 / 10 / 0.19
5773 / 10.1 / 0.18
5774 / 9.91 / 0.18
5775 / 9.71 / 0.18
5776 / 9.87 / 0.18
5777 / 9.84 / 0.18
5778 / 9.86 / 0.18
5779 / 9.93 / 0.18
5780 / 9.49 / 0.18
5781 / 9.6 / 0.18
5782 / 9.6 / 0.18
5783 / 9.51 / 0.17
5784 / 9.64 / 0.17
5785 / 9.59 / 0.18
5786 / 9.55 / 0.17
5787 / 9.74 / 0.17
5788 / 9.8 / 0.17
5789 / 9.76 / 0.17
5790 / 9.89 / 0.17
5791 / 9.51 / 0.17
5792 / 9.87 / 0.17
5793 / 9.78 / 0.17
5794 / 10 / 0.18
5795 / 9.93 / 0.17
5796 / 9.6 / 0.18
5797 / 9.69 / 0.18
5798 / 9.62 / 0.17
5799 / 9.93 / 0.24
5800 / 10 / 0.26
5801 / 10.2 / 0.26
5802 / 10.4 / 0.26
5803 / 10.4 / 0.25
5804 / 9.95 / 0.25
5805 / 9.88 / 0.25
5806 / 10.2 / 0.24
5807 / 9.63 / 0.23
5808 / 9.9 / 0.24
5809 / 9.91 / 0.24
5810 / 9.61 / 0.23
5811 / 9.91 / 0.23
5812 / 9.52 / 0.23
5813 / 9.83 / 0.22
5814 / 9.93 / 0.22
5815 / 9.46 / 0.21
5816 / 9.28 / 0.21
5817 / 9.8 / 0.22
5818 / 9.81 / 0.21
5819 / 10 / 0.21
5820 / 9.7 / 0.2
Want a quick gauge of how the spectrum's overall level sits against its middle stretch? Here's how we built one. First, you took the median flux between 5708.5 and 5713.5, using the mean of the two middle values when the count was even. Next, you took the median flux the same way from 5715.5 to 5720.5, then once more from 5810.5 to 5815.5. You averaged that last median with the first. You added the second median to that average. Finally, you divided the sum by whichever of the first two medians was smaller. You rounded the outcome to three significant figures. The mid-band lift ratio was 2.07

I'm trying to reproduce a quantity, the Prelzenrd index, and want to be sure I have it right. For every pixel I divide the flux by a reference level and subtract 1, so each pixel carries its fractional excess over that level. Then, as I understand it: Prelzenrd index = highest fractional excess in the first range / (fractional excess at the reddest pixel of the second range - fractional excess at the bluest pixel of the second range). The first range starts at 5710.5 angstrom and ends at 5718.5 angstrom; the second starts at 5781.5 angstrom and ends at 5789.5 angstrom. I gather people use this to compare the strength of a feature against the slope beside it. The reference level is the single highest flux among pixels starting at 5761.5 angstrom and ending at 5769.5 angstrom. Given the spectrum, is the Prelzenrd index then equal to -2.5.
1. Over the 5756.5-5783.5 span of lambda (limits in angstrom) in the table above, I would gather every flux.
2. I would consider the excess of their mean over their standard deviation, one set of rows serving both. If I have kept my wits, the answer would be 9.62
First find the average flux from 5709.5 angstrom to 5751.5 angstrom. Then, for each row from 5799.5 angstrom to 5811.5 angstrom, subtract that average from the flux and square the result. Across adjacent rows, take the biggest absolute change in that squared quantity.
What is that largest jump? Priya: 0.19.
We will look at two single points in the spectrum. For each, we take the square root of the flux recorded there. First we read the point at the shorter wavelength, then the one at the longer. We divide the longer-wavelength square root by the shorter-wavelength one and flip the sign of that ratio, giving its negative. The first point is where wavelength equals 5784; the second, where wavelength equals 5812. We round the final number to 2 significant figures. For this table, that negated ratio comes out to -0.99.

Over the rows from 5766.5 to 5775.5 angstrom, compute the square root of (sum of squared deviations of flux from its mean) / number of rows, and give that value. 0.261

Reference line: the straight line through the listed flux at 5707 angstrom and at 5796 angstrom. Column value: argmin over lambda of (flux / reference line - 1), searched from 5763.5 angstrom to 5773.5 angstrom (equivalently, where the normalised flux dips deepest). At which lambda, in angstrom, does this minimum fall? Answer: 5768 angstrom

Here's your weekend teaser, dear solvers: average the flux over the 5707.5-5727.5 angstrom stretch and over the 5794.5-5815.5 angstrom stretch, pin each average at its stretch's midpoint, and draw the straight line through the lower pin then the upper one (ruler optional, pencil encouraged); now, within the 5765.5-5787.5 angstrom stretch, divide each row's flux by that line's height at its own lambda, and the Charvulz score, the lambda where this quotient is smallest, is 5780 angstrom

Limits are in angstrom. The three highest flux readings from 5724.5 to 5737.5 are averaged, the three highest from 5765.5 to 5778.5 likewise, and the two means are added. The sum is 20.4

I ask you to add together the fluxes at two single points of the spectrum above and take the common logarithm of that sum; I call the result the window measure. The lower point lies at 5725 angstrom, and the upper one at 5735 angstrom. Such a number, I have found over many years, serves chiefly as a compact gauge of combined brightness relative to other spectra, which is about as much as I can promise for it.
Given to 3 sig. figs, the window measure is 1.30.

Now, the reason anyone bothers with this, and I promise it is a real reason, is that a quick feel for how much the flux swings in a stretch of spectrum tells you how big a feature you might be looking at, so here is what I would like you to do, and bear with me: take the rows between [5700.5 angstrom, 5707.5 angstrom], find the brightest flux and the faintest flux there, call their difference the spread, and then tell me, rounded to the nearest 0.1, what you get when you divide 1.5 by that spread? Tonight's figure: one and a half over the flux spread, 6.5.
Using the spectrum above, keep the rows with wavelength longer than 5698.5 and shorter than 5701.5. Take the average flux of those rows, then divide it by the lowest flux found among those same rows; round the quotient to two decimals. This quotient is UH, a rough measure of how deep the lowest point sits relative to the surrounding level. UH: 1.02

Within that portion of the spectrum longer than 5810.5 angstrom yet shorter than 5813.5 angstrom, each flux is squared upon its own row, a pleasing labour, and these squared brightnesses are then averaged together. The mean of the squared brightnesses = 95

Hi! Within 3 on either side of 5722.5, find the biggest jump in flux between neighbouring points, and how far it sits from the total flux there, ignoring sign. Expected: 60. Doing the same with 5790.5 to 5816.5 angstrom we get 255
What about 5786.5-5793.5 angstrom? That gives 68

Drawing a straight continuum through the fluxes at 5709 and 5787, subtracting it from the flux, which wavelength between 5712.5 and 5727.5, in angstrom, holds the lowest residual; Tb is 5726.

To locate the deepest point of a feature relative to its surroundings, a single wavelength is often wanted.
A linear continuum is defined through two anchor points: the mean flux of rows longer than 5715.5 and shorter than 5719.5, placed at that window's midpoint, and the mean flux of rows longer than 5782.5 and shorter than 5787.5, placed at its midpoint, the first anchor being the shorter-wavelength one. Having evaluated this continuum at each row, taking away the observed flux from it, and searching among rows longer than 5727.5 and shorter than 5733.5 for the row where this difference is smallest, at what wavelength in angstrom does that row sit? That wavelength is 5733 angstrom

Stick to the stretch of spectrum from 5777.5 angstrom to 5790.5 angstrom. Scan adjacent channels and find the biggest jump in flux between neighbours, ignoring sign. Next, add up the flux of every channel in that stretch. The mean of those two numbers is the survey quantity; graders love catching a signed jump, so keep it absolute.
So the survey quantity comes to 63.2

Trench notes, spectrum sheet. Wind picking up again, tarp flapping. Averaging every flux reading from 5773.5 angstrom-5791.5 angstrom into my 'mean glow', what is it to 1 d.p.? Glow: 9.7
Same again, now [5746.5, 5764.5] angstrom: 9.8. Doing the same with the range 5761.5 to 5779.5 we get 9.9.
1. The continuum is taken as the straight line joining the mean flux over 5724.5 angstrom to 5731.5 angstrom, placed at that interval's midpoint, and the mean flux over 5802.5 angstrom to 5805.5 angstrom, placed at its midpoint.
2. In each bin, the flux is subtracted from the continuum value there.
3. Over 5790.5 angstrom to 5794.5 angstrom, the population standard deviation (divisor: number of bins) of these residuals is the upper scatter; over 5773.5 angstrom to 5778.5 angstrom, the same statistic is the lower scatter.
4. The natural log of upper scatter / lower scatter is 1.0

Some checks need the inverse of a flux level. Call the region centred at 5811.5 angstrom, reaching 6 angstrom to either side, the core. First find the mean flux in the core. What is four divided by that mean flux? 0.410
